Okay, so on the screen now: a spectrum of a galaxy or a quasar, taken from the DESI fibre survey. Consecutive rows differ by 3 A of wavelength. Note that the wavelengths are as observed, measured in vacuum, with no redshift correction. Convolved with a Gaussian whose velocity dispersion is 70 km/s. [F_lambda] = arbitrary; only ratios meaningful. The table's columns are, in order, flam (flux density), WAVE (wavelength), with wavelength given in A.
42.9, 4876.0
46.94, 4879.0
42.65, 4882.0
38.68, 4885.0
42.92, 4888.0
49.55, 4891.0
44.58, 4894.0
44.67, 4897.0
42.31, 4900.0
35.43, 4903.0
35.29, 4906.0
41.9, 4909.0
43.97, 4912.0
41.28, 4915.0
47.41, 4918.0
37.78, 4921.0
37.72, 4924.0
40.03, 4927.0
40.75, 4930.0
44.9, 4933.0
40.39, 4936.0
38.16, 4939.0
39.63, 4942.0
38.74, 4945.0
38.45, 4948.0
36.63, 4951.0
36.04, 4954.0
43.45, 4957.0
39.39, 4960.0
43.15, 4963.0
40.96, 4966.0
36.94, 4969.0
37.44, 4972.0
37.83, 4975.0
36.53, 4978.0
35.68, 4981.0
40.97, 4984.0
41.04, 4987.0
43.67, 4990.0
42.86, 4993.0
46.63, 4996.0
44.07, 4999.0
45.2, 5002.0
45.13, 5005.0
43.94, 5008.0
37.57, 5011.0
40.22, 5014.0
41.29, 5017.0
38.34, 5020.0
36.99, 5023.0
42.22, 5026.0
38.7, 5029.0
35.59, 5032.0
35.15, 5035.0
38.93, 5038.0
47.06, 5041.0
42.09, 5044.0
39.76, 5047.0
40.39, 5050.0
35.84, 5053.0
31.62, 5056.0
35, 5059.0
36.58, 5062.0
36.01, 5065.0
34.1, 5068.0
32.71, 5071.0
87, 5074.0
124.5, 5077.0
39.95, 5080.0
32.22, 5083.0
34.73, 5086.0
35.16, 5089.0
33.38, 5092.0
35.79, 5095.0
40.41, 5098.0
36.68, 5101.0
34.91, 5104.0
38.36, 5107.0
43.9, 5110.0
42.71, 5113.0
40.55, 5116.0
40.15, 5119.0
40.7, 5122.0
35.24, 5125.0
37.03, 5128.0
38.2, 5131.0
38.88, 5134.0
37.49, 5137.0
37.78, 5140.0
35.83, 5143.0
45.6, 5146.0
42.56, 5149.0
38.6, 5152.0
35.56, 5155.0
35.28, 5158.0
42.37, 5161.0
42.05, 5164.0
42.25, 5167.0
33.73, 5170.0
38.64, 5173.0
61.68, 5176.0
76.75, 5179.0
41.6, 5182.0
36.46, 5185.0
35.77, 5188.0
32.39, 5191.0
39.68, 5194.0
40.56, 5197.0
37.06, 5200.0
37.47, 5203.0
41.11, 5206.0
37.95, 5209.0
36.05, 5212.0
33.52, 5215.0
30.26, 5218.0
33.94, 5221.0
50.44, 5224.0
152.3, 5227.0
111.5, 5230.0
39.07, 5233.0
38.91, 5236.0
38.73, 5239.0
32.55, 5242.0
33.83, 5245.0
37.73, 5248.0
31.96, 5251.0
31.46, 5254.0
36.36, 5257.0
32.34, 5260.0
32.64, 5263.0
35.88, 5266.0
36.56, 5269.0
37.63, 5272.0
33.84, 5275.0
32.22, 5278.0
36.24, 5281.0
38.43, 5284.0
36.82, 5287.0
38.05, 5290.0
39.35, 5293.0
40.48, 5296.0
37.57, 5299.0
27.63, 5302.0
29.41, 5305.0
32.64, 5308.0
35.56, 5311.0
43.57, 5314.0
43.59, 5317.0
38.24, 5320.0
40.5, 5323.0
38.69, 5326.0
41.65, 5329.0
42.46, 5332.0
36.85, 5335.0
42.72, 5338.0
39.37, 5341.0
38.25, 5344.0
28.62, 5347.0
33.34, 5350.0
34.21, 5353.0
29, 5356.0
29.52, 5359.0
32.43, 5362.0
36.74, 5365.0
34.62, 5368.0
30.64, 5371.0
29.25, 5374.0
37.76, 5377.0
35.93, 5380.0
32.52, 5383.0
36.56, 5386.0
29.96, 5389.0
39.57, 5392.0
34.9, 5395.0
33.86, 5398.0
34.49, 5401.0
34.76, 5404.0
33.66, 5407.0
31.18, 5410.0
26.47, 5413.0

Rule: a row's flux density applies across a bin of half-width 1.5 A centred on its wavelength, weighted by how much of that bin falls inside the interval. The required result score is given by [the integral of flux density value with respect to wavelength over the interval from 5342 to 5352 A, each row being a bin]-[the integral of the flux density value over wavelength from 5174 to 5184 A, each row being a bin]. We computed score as -240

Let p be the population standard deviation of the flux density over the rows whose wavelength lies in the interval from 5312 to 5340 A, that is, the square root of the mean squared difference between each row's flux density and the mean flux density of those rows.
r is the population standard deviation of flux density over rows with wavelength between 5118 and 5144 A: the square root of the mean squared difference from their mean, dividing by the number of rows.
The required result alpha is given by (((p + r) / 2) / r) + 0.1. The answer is 1.28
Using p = 2.3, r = 1.7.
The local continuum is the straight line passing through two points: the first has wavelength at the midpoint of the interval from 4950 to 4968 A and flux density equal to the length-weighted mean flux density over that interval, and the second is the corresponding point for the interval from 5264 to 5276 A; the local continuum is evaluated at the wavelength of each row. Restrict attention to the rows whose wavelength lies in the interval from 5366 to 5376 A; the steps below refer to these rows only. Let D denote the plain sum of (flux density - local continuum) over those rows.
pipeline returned -9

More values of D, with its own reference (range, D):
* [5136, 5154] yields 13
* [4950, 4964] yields -1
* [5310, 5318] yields 17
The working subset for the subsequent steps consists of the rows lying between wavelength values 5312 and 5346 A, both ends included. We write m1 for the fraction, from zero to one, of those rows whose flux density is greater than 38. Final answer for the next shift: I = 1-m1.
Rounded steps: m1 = 0.91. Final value 0.1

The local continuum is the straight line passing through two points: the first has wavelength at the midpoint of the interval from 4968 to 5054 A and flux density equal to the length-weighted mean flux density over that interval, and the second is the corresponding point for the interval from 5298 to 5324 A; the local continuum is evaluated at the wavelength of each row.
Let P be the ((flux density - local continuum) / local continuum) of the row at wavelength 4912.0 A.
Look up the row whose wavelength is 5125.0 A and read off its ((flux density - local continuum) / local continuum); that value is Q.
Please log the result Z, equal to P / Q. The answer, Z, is -0.6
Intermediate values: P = 0.06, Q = -0.093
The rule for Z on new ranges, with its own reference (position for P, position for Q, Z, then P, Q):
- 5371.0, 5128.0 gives 3.1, -0.14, -0.046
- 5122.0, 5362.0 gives -0.5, 0.05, -0.093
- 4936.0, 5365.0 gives -0.8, -0.02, 0.028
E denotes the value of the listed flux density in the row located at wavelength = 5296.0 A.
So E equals 40.48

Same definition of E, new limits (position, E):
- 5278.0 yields 32.22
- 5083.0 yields 32.22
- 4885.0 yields 38.68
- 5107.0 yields 38.36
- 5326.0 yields 38.69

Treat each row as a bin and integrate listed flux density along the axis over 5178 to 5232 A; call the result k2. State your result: 2696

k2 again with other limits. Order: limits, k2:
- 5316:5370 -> 1976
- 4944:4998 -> 2152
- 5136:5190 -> 2277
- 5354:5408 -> 1819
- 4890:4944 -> 2232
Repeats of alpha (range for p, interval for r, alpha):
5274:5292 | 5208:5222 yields 1.03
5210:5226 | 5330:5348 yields 1.35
